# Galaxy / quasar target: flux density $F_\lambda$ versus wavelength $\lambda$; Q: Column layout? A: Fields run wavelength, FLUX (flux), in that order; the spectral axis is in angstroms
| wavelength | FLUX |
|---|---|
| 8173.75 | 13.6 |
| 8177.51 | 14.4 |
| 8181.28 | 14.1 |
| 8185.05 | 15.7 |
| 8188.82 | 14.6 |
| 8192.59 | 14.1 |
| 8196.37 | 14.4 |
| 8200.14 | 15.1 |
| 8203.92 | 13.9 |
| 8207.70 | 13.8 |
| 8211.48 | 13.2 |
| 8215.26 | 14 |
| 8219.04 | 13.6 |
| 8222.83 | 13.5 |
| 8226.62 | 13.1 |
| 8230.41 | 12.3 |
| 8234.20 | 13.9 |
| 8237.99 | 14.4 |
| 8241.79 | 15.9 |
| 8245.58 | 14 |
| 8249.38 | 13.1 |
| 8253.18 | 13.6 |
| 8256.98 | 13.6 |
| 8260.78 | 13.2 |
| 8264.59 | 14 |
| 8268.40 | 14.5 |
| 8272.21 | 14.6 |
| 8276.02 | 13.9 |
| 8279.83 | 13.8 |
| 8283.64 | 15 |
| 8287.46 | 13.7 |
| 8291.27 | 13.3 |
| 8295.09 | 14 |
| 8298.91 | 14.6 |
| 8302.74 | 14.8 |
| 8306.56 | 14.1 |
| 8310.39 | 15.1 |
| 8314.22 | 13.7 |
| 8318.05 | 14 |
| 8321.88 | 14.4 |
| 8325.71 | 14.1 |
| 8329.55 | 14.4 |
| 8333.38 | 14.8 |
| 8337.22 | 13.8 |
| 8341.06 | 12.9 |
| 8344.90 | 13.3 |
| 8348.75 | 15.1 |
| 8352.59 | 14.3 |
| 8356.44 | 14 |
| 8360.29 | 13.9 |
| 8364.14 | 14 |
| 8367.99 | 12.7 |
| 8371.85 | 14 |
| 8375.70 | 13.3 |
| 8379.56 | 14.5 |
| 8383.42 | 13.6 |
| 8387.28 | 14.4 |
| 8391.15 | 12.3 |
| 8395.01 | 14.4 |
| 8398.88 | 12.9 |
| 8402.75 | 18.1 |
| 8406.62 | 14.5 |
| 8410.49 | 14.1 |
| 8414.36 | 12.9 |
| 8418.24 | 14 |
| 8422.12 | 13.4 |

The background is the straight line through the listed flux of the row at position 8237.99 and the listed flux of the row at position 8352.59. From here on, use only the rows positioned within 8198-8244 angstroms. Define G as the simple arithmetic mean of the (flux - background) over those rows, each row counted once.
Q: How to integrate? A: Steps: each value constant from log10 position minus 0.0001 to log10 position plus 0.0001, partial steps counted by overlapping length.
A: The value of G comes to -0.5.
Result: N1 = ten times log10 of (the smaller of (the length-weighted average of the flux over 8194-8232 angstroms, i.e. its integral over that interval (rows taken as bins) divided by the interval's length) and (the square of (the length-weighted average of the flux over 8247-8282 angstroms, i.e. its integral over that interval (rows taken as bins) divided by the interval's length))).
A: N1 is 11.4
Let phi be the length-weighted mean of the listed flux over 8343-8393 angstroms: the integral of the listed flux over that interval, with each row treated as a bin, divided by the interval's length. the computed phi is 13.8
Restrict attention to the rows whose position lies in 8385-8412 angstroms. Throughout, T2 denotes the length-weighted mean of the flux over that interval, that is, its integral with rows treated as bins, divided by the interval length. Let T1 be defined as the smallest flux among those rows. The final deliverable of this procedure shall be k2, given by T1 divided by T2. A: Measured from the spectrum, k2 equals 0.86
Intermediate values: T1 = 12.3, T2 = 14.4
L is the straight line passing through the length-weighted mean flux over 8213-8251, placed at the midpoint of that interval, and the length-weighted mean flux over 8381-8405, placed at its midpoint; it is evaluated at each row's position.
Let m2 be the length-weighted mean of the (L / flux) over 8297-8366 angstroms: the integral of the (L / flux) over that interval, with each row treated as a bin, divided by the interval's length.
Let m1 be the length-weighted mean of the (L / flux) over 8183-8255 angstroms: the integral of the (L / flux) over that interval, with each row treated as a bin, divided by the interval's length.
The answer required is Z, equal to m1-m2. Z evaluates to -0.01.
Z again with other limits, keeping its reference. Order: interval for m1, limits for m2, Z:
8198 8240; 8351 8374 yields -0.03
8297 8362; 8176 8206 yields 0.05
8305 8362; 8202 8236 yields -0.02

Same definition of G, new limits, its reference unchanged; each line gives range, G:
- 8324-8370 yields -0.4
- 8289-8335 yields -0.1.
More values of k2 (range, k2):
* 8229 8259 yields 0.89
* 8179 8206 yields 0.96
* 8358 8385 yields 0.93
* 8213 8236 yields 0.92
